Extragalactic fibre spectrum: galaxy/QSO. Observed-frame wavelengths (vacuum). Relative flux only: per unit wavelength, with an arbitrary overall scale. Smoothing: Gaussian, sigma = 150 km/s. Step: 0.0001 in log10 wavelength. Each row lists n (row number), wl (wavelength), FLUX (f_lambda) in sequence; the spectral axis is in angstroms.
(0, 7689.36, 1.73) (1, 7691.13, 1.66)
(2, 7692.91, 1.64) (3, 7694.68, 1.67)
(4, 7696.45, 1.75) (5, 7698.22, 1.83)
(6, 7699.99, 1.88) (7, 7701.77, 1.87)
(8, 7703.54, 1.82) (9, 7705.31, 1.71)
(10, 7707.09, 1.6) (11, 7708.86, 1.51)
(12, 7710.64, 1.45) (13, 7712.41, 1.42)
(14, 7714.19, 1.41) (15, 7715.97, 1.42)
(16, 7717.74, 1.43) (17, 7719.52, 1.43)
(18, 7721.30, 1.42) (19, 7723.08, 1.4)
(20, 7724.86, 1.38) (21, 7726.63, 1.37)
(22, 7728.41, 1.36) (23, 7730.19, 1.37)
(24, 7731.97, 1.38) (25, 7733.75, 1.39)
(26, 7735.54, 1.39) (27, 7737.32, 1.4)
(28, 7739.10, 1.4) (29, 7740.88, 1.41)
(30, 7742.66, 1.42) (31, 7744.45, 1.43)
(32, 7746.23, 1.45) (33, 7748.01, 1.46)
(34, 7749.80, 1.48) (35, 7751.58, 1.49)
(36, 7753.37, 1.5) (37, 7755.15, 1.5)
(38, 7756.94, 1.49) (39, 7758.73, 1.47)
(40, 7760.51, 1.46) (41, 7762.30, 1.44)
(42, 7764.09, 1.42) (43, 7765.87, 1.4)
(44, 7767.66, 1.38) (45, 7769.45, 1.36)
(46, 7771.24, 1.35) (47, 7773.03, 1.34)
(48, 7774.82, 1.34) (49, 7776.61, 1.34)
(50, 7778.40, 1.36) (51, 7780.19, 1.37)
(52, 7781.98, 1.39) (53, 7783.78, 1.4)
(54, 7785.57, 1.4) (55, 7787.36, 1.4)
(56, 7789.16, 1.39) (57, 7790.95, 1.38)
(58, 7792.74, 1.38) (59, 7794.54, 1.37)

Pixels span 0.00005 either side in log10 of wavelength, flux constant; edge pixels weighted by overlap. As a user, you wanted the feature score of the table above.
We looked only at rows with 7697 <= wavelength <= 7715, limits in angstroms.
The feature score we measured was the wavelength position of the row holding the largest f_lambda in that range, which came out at 7699.99 angstroms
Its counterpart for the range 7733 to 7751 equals 7749.80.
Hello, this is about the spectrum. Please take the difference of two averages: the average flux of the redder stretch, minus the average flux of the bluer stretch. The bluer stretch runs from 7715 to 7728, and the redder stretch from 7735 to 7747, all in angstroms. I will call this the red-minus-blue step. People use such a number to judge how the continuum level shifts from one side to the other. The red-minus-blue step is 0.01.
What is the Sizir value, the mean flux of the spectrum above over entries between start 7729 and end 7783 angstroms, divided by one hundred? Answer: 0.0141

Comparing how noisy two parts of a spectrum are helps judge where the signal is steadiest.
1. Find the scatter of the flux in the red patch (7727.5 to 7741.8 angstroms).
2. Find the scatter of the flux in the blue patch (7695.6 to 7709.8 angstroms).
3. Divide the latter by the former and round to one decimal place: 8.0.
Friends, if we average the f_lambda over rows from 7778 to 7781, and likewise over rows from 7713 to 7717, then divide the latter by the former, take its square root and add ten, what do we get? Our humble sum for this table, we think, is 11.0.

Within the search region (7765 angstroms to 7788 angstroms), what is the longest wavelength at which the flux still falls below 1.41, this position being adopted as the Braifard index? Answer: 7787.36 angstroms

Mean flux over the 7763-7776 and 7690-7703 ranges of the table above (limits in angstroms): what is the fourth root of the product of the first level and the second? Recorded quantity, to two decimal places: 1.25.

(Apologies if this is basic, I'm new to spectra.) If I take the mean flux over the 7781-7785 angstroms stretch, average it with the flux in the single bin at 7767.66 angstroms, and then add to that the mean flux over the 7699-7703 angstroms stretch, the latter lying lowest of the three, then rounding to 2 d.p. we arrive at 3.26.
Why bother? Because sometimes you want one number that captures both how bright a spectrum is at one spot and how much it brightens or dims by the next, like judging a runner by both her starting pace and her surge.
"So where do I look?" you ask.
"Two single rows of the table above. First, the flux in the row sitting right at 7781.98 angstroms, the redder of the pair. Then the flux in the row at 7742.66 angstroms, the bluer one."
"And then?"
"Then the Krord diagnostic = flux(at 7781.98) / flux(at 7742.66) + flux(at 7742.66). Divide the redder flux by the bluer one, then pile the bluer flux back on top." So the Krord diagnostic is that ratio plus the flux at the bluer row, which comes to 2.40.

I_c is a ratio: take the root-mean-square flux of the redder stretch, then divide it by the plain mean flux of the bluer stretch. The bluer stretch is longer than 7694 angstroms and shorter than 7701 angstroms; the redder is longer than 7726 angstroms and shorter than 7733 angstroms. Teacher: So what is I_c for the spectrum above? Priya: 0.77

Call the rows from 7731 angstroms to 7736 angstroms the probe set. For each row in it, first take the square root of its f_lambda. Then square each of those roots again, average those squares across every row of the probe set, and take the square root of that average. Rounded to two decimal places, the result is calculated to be 1.18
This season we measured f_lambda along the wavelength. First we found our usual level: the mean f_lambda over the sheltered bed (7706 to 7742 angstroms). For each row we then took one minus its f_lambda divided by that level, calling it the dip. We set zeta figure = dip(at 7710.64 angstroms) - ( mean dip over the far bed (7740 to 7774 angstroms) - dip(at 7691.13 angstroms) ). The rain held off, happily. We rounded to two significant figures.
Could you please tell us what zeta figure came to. -0.18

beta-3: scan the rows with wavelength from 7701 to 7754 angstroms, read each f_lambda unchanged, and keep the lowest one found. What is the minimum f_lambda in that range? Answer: 1.36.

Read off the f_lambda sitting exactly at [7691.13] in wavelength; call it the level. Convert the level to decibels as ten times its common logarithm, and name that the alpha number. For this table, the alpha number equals 2.20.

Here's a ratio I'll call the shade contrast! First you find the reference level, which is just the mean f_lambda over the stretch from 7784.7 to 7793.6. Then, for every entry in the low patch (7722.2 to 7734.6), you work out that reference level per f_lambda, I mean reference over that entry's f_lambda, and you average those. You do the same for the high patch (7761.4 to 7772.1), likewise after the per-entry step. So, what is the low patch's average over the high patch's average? 1.01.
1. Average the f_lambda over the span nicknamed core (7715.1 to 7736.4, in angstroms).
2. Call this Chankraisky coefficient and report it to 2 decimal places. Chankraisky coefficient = 1.39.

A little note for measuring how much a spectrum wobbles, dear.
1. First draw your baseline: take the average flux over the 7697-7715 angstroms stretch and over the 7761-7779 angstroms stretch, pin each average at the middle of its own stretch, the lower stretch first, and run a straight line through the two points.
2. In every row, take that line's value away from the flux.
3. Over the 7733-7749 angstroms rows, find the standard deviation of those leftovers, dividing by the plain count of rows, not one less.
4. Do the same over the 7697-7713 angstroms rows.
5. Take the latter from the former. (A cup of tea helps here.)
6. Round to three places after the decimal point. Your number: -0.112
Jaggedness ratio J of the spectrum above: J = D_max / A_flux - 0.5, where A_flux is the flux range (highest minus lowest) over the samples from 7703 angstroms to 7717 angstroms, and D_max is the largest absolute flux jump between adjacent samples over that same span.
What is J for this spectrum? -0.23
